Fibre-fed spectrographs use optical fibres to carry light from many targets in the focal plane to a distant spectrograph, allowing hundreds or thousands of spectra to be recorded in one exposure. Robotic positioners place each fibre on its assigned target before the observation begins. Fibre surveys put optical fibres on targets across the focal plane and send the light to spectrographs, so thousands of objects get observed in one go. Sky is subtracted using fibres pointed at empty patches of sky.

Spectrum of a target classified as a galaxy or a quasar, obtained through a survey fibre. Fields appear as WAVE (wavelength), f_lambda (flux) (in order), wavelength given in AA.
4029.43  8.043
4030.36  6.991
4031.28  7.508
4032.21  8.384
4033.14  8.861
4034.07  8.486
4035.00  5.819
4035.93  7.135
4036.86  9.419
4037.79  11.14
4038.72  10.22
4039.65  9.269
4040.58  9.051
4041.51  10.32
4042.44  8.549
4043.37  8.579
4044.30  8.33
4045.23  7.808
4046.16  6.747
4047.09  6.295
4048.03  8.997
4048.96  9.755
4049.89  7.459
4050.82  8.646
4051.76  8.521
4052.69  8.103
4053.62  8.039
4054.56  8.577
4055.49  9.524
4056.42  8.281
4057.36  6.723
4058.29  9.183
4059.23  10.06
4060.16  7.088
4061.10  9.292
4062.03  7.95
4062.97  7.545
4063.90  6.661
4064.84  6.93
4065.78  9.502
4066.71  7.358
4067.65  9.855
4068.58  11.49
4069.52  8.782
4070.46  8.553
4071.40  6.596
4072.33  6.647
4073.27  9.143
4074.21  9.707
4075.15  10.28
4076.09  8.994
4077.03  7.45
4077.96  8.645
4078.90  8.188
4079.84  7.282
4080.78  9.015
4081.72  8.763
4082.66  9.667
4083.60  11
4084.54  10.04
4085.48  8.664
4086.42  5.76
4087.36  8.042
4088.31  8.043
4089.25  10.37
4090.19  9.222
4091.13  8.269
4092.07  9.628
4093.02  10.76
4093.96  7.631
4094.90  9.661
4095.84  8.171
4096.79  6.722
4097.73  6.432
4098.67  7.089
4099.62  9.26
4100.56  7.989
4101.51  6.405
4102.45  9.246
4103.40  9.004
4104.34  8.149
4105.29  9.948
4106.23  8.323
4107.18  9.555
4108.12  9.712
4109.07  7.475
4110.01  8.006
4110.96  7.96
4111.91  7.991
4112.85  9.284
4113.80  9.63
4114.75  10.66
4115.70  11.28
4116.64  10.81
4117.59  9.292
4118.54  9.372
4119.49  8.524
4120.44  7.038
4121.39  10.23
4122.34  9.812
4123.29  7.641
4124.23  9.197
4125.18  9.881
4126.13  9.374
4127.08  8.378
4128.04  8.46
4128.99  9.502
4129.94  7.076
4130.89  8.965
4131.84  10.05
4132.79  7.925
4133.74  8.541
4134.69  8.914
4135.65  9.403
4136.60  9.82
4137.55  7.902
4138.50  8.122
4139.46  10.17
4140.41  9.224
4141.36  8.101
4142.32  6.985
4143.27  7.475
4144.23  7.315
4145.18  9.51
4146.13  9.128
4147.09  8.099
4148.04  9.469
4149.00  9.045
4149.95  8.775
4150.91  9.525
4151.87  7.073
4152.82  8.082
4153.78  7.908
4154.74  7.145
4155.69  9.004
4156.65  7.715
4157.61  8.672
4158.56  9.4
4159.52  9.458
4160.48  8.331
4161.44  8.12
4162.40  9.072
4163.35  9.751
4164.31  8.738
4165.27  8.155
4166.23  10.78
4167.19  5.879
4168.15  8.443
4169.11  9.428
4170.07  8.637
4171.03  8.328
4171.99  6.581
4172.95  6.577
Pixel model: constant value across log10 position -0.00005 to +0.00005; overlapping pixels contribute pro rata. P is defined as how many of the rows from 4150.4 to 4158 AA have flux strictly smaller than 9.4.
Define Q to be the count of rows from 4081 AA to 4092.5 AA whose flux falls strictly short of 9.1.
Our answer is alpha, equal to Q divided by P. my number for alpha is 0.9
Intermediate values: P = 7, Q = 6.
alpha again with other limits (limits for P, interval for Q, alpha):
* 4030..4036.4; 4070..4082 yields 1.4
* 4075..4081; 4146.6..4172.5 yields 3.3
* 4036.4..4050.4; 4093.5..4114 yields 1.4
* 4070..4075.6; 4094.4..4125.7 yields 4.0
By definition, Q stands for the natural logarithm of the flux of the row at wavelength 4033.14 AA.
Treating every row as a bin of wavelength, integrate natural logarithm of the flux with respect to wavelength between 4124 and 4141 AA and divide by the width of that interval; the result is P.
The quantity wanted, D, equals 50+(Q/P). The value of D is 51.0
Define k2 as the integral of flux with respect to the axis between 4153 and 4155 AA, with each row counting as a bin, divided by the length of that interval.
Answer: 7.6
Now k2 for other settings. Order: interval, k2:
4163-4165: 9.1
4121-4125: 9.3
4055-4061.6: 8.6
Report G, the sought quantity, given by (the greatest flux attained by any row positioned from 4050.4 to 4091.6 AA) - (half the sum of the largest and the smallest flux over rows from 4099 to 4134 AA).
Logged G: 2.6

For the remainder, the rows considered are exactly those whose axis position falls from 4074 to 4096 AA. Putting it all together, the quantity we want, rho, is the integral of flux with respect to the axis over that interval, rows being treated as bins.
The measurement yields 196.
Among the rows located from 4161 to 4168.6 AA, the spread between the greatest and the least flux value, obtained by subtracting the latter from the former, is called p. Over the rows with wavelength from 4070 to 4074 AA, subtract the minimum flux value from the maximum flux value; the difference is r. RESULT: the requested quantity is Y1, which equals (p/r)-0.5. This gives 1.4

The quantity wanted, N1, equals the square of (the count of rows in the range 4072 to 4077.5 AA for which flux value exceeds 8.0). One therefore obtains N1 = 16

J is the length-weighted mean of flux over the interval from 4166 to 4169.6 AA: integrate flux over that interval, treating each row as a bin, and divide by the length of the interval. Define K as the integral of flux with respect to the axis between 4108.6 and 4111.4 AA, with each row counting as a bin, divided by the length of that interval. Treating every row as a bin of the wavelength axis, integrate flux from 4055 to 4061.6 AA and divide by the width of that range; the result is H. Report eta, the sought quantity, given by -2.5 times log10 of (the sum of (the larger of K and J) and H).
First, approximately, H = 8.6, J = 8.5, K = 7.8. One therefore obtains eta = -3.08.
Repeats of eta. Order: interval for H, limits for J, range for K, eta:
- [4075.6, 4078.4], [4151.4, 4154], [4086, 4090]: -3.05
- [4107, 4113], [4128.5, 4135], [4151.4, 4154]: -3.09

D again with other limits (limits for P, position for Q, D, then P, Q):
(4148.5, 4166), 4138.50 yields 51.0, 2.15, 2.09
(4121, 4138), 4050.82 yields 51.0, 2.19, 2.16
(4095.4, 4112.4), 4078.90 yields 51.0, 2.09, 2.10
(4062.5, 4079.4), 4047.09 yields 50.9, 2.12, 1.84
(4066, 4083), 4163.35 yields 51.1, 2.15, 2.28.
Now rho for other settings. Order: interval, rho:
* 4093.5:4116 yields 192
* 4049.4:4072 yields 189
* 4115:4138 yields 209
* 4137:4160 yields 195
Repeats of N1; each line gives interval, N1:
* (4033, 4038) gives 16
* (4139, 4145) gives 9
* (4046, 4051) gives 9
